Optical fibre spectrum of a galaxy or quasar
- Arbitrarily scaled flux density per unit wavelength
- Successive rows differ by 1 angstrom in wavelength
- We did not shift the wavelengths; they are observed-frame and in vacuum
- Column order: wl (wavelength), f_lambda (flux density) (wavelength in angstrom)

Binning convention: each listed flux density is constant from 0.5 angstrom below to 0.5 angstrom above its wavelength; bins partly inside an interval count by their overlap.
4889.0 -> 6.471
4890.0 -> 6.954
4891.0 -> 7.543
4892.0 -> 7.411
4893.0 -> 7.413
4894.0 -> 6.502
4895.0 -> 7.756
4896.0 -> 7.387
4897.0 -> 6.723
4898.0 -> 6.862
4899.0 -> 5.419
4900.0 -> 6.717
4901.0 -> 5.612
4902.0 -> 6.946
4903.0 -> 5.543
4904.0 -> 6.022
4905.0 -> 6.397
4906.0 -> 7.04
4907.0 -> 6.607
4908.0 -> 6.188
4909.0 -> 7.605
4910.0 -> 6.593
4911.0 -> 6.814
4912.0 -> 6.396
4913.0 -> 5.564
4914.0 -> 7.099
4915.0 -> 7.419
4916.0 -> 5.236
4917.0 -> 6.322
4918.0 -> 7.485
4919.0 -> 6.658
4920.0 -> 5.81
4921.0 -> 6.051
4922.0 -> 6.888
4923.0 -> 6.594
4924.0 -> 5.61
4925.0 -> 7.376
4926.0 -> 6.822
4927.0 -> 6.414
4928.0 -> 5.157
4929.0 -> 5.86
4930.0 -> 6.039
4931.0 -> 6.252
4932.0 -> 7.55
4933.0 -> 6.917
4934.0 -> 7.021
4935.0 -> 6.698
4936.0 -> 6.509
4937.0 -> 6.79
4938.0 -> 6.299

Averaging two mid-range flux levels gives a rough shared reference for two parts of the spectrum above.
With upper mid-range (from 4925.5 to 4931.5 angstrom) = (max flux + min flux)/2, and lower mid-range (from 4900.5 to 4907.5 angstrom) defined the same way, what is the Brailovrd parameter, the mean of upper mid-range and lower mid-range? 6.14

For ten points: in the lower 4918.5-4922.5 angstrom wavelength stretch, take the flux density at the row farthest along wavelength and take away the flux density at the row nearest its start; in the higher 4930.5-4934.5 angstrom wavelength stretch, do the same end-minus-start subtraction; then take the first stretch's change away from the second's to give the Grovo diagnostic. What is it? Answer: 0.5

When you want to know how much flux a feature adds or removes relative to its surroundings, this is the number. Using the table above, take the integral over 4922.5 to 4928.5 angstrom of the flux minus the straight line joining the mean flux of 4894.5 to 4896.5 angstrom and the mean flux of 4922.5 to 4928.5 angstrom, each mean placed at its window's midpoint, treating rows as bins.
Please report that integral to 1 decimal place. 0.0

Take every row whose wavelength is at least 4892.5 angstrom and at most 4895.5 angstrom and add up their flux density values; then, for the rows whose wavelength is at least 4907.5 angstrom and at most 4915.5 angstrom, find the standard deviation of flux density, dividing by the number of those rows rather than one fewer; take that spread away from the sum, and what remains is 21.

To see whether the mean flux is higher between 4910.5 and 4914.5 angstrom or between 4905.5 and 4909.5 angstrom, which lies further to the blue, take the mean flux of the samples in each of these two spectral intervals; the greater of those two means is 6.9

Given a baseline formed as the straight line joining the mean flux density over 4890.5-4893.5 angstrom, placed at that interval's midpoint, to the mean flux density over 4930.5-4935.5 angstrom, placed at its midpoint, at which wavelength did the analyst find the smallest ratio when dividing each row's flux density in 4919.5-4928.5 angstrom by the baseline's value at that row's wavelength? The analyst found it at 4928.0 angstrom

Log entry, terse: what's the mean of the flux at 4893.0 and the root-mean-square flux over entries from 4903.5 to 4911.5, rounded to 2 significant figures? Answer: 7.0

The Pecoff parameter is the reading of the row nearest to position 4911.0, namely 6.814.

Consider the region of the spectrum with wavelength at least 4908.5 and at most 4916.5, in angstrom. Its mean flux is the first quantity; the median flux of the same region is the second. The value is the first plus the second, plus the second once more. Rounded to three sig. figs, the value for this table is 20.0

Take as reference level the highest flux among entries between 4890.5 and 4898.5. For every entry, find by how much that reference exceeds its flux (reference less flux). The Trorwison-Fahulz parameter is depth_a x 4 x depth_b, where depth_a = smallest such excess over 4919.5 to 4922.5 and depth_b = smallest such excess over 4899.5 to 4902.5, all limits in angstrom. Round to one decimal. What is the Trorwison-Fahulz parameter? 2.8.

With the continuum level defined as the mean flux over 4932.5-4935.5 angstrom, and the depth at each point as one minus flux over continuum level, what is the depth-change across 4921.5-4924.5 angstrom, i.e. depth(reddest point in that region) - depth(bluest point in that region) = 0.19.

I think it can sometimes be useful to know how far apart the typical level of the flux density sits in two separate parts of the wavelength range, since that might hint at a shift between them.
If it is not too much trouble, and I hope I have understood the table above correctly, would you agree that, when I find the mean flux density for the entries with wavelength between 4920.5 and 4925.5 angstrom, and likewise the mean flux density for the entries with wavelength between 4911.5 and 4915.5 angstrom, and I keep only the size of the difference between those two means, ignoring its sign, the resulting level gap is 0.1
